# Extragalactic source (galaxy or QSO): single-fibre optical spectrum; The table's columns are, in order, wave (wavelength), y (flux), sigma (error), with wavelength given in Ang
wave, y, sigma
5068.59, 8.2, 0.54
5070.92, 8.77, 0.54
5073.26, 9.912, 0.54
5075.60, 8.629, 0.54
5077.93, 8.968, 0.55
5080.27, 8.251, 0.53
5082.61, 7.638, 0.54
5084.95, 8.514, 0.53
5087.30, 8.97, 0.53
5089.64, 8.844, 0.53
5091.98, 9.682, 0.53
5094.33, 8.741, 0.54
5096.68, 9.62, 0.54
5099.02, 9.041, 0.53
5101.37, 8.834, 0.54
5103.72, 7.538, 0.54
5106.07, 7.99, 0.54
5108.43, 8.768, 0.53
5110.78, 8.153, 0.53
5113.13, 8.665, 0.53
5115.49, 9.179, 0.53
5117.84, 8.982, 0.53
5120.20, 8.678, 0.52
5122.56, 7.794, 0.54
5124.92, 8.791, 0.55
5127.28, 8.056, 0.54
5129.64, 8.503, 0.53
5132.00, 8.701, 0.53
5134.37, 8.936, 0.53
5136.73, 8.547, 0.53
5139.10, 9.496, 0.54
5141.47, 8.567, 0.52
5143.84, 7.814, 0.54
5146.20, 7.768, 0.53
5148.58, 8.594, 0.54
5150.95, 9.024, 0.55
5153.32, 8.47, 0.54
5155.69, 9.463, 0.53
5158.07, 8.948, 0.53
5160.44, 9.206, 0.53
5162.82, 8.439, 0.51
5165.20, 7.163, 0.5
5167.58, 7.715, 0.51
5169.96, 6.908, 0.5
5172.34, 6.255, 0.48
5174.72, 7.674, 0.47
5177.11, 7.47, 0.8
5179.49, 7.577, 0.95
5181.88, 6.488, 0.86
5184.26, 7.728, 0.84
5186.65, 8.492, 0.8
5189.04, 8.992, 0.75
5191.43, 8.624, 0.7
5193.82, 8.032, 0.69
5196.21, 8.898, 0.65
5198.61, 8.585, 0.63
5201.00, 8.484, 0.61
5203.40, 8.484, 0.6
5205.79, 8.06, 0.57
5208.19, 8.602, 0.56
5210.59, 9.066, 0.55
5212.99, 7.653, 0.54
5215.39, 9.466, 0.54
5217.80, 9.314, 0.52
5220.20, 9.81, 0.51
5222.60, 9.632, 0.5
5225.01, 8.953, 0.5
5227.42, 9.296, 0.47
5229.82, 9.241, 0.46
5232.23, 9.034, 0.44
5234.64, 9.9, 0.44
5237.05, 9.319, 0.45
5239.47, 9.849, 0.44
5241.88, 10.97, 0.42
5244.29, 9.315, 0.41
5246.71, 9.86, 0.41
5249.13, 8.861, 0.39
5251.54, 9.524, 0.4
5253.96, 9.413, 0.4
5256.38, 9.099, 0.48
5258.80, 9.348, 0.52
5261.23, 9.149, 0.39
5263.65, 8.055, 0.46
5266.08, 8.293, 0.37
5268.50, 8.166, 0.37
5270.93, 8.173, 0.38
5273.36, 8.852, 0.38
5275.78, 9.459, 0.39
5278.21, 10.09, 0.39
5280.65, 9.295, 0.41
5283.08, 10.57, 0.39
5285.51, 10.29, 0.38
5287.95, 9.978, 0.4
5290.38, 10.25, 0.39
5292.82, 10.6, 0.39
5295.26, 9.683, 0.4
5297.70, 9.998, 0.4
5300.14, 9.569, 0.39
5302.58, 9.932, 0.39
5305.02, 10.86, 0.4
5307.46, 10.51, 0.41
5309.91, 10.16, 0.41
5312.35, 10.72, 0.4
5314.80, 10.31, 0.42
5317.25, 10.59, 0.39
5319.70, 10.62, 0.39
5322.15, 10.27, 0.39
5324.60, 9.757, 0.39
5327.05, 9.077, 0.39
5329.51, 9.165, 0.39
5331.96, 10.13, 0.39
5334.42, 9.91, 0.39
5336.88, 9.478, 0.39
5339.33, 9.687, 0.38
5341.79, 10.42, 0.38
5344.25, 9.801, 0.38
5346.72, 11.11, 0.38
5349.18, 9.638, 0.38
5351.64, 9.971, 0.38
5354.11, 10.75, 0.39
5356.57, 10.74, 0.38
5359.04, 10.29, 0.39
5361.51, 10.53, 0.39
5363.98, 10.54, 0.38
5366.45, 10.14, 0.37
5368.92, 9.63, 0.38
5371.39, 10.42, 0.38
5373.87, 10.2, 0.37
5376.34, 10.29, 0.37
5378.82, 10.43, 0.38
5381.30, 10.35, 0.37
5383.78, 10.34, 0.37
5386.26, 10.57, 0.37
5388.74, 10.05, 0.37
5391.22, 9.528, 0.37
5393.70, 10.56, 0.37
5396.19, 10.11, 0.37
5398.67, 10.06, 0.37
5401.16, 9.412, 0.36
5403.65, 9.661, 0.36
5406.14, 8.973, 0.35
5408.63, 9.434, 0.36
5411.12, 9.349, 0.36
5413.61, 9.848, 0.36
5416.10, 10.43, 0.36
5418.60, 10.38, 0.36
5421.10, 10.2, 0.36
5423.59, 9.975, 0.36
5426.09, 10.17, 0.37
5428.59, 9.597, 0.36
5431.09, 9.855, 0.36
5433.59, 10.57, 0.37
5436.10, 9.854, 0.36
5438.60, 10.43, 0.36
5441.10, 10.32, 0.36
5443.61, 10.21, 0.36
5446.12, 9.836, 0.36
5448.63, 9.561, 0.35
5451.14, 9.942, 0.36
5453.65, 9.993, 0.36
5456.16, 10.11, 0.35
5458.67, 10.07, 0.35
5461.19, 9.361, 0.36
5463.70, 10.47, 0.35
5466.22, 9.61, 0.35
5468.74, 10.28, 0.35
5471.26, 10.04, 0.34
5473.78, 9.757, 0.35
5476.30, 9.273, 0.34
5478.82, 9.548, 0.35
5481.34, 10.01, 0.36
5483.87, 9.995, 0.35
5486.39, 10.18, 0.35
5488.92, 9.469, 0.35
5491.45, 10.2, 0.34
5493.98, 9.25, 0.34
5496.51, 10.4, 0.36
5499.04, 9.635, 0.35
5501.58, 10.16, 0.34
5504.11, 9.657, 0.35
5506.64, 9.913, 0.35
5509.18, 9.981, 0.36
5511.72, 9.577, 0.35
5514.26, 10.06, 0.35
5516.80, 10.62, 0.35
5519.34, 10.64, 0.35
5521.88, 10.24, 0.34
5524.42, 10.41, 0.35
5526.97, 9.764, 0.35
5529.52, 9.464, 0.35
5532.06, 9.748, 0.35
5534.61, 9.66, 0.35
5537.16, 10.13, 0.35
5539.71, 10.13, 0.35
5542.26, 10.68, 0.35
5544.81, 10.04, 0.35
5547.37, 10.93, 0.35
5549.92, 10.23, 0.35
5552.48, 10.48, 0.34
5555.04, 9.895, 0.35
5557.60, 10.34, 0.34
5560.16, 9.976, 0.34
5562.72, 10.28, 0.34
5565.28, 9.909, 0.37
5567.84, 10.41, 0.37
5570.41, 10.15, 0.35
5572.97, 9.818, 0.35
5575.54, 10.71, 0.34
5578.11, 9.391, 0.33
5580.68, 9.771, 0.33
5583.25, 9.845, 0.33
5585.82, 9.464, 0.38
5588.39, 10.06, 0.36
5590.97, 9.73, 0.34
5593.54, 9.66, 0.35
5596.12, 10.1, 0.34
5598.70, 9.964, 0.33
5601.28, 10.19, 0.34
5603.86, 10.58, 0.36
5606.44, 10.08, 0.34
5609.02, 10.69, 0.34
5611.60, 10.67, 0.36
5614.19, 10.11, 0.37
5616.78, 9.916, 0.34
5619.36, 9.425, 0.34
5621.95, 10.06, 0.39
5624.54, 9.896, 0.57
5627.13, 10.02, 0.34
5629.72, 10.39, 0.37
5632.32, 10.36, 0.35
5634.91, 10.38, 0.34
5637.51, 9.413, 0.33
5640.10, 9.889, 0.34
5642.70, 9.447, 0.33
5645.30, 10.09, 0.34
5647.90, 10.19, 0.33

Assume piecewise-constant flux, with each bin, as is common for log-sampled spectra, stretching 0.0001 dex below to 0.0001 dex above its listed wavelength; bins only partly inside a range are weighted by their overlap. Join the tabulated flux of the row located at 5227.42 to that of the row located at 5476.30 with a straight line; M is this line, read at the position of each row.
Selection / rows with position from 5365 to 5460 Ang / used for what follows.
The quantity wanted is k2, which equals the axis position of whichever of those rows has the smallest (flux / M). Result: 5406.14 Ang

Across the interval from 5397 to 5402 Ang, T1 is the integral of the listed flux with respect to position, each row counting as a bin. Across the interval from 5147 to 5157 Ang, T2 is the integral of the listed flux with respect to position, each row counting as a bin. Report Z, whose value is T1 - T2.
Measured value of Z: -39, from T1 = 49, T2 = 88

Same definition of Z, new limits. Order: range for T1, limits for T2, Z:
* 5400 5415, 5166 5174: 86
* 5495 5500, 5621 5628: -20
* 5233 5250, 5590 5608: -16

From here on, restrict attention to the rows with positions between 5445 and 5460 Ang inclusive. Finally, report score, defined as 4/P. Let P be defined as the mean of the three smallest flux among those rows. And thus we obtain 0.409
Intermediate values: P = 9.8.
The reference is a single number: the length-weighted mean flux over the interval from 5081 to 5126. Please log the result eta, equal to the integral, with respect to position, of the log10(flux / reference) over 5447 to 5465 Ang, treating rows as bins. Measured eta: 1.1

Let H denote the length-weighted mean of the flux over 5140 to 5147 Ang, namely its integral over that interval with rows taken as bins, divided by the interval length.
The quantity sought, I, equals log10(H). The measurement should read 0.91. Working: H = 8.1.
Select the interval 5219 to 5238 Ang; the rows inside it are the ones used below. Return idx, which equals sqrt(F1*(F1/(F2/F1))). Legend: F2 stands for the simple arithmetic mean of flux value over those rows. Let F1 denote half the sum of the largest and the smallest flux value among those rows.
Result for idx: 9.4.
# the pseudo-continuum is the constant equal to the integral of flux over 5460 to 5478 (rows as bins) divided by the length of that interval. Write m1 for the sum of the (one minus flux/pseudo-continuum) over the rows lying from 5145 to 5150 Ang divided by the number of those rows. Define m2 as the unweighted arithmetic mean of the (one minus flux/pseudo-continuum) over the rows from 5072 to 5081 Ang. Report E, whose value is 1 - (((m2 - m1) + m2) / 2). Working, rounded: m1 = 0.17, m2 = 0.090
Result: 0.99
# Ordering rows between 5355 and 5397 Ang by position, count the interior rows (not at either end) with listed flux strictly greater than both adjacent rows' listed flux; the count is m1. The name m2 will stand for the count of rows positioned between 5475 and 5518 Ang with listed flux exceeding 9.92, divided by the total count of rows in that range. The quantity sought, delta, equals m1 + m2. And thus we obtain 5.53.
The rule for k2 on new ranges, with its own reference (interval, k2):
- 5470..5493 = 5476.30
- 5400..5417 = 5406.14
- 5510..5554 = 5529.52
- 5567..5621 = 5578.11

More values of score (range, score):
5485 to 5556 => 0.426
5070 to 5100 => 0.492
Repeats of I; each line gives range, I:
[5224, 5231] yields 0.96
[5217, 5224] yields 0.98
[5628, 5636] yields 1.02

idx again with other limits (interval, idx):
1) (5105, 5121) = 8.6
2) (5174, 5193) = 7.7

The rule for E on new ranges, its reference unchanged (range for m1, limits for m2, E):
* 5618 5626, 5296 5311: 1.04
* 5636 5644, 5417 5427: 1.05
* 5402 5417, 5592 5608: 1.04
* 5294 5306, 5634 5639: 1.00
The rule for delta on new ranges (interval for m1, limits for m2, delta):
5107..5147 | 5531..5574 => 4.71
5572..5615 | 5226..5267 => 6.06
